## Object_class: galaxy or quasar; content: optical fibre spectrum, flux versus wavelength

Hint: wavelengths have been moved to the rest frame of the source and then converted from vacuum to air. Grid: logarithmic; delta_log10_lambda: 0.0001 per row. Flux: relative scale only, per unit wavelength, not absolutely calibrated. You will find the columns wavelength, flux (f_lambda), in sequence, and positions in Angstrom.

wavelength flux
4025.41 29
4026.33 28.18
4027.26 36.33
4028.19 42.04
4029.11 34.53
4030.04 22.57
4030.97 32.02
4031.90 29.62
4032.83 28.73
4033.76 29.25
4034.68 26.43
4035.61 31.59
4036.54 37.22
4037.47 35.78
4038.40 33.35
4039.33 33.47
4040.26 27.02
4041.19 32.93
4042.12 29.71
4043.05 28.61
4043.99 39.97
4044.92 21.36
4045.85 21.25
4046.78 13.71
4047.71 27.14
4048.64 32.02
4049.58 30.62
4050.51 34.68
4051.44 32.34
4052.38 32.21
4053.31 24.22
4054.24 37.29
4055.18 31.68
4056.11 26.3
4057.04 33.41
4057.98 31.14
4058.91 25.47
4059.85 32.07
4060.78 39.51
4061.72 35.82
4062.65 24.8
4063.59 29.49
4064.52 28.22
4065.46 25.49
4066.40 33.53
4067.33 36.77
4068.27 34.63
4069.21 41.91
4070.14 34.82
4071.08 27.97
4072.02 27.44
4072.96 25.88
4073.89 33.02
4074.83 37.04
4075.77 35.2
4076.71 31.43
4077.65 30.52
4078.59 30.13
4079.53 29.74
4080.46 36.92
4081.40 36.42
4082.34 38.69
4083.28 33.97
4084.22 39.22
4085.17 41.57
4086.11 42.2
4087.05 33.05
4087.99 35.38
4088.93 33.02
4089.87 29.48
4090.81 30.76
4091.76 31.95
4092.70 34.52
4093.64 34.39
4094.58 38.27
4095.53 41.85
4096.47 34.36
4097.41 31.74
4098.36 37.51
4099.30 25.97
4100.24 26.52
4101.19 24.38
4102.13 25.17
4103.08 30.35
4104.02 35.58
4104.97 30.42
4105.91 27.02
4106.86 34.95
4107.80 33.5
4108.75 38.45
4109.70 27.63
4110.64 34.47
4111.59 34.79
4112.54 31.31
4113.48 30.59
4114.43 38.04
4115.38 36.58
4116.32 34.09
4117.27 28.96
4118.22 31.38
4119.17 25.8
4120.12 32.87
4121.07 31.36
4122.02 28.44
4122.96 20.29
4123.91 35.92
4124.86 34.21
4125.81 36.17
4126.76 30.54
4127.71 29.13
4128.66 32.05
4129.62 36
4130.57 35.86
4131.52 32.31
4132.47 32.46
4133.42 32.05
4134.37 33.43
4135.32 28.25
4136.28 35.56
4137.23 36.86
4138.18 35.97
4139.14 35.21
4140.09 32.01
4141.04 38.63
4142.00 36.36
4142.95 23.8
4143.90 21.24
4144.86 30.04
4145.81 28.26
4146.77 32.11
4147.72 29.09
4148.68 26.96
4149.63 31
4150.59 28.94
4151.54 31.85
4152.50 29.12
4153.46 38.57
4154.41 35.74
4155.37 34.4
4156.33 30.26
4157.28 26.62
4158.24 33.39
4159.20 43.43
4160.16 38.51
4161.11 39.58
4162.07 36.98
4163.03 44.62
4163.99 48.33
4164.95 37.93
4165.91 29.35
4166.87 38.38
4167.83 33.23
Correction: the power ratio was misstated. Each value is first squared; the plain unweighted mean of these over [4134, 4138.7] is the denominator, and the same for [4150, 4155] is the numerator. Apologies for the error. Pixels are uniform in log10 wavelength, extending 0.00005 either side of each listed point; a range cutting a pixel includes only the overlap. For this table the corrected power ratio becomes 0.94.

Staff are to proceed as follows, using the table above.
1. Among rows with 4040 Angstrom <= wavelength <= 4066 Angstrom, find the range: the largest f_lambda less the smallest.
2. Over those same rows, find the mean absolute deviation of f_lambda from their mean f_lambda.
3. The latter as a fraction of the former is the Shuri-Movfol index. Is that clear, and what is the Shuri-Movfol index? 0.17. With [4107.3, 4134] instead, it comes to 0.16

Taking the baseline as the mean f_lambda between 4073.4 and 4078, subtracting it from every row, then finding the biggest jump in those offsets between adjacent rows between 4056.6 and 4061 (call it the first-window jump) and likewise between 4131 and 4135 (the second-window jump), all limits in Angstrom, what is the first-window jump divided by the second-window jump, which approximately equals 5.39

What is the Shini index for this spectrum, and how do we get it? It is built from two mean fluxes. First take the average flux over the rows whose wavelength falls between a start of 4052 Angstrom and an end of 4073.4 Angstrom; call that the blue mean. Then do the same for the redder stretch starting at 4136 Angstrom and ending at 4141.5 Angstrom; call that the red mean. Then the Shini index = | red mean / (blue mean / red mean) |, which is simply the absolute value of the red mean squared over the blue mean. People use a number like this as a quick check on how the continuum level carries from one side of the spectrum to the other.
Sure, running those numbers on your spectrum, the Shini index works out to 41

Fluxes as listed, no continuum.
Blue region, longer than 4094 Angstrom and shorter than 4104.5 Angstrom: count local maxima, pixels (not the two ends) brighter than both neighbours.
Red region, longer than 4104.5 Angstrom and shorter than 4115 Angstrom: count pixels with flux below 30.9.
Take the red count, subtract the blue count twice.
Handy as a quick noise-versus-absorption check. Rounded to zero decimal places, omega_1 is -2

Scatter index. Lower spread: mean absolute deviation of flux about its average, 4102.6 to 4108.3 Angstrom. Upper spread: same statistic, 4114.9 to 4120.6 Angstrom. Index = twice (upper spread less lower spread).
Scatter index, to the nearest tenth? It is 0.4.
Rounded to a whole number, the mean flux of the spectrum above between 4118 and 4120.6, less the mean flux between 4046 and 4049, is 6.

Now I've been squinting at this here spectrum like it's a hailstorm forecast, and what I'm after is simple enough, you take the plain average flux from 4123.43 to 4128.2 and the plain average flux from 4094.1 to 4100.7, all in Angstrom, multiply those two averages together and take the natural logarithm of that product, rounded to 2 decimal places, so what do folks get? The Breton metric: 7.02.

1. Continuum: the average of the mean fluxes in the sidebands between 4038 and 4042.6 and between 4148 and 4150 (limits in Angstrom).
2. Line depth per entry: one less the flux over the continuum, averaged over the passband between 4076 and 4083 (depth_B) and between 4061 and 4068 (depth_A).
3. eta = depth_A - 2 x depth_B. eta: 0.20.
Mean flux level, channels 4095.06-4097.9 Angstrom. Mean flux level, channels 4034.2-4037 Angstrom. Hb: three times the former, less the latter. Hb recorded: 76.2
